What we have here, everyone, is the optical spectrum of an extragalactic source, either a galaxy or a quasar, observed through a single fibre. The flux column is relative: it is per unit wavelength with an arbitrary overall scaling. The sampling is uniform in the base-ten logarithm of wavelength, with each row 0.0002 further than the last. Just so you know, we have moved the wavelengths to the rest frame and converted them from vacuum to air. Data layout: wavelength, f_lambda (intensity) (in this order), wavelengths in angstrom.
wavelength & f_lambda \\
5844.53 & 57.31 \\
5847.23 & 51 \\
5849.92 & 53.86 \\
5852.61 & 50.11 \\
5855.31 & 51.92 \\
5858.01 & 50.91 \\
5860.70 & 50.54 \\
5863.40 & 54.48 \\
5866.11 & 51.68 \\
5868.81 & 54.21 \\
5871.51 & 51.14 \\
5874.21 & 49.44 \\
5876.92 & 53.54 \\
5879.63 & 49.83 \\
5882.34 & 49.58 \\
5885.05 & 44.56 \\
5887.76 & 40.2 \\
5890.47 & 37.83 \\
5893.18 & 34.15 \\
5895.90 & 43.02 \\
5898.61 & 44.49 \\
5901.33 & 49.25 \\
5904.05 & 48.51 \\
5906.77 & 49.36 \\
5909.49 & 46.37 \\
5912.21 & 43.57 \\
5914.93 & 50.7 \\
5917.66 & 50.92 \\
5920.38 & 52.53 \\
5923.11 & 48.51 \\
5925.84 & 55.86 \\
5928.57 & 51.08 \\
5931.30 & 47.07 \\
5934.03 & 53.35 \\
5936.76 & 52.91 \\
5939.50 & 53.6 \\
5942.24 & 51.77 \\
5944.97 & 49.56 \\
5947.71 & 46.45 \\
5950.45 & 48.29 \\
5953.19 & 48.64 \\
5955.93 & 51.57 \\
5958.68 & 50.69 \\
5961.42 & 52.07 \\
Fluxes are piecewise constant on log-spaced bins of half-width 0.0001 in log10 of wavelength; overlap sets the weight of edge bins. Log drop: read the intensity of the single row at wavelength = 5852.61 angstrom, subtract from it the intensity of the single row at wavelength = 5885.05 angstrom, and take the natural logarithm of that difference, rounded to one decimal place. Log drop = 1.7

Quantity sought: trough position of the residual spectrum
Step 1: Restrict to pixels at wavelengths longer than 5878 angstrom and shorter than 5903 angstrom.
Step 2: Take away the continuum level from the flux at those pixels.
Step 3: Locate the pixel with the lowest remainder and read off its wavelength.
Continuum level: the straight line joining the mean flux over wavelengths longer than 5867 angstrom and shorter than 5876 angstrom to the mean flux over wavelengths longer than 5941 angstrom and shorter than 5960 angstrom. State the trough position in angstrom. 5893.18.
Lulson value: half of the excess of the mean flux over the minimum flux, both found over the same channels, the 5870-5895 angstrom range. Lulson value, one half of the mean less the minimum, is 5.7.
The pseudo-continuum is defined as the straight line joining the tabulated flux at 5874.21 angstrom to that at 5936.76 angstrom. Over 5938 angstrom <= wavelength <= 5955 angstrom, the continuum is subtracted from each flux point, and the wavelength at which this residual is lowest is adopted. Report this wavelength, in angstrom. 5947.71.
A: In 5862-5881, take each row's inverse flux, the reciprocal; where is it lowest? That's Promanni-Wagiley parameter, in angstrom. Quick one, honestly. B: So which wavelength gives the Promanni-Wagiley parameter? 5863.40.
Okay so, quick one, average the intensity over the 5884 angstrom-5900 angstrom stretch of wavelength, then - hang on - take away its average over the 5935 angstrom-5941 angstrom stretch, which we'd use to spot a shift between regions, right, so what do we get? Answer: -12.5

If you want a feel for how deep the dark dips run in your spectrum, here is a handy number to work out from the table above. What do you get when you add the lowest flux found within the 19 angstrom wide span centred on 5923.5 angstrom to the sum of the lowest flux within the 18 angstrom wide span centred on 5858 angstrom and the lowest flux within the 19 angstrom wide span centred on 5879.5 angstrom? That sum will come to 137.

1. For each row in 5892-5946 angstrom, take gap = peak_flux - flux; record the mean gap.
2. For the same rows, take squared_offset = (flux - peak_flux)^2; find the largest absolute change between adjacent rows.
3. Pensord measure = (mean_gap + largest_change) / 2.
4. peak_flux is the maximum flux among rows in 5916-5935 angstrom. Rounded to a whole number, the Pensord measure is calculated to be 157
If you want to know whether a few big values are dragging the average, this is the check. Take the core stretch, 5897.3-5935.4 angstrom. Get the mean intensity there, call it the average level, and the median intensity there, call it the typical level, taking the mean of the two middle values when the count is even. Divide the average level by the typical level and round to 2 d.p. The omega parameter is 1.00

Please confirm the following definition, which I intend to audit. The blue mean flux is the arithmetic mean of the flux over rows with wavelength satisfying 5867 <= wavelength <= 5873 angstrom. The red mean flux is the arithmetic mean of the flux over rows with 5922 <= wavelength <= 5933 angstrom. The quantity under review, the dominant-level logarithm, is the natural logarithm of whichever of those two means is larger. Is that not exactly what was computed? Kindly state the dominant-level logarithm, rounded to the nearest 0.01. 3.96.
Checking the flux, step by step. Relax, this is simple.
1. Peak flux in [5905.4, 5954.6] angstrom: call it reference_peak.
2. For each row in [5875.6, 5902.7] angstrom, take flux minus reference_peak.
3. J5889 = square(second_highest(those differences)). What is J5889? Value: 36.4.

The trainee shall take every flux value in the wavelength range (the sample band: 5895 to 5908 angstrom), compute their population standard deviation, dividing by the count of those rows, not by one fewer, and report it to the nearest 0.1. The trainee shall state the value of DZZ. 2.6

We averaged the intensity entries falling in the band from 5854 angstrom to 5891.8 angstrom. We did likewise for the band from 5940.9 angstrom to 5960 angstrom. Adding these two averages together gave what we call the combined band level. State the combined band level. 98.8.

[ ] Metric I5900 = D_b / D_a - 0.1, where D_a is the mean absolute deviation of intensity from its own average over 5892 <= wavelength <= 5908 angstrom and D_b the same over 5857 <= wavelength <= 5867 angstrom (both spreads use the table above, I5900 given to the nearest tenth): 0.2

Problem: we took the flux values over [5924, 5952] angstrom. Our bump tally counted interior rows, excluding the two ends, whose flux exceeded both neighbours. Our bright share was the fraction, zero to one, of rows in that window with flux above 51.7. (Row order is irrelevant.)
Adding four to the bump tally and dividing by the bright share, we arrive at 12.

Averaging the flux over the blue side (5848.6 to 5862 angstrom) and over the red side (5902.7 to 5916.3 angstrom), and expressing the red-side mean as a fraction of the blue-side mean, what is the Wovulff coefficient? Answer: 0.93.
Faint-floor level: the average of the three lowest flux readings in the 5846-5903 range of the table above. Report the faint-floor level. 37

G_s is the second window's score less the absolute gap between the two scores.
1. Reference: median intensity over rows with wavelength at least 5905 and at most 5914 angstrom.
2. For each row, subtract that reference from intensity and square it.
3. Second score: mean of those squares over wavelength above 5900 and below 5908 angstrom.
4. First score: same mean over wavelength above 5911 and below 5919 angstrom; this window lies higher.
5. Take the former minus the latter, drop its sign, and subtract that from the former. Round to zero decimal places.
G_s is -1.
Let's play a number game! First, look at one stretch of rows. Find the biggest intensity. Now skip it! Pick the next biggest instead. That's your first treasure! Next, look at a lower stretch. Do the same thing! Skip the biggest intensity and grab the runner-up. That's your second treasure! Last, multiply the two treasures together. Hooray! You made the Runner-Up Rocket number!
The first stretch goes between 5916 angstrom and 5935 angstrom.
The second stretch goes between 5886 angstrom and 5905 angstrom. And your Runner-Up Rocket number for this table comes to 2588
